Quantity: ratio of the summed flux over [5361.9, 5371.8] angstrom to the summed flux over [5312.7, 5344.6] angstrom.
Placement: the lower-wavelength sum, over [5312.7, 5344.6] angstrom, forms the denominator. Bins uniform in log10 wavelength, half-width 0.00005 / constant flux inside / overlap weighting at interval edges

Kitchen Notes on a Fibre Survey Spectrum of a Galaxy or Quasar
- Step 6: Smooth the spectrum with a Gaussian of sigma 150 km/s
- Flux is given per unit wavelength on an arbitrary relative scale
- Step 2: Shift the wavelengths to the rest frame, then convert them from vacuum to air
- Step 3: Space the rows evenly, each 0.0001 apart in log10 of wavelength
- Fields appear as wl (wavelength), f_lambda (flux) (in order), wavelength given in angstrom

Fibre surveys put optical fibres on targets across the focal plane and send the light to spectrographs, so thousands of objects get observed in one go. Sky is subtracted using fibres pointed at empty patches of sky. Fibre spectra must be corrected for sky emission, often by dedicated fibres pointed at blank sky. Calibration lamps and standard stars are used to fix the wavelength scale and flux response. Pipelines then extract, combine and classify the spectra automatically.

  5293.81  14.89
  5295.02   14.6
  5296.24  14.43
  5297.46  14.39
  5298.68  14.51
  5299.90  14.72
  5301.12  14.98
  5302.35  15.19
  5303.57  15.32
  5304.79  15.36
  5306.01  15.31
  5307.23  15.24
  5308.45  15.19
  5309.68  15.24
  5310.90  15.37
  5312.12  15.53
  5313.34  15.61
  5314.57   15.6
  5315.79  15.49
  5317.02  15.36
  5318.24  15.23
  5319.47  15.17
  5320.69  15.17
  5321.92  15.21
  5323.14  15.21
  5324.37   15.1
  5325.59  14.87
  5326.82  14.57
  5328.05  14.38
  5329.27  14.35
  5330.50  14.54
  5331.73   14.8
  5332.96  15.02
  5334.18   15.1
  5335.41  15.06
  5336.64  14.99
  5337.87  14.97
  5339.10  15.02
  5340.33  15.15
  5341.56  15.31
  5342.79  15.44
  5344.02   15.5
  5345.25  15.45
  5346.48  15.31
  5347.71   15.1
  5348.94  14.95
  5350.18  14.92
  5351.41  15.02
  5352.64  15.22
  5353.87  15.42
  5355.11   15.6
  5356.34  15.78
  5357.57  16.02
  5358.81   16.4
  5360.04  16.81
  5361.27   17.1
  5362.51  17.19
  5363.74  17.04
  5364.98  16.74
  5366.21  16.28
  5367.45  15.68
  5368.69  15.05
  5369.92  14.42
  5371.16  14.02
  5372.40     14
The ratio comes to 0.3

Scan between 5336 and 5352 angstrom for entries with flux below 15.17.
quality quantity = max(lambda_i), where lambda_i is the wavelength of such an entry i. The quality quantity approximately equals 5351.41 angstrom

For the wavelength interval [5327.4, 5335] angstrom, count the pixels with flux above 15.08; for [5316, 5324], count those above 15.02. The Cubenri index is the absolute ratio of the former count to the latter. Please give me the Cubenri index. 0.2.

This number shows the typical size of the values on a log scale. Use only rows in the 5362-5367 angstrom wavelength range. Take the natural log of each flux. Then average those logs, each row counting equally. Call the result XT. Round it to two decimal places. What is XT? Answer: 2.82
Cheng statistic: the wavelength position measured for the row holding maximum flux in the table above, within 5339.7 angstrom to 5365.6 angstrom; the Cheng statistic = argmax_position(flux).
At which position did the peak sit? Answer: 5362.51 angstrom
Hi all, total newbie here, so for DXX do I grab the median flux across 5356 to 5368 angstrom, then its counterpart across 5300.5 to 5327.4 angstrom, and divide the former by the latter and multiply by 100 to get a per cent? 109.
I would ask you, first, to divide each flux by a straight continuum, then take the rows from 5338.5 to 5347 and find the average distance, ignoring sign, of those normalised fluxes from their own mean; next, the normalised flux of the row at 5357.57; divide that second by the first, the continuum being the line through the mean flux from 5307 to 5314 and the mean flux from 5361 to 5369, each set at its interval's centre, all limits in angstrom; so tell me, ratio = 135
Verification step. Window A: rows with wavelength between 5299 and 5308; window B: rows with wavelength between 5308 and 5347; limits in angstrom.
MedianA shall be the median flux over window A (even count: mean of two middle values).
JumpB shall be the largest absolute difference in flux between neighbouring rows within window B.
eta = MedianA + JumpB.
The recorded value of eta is 15.5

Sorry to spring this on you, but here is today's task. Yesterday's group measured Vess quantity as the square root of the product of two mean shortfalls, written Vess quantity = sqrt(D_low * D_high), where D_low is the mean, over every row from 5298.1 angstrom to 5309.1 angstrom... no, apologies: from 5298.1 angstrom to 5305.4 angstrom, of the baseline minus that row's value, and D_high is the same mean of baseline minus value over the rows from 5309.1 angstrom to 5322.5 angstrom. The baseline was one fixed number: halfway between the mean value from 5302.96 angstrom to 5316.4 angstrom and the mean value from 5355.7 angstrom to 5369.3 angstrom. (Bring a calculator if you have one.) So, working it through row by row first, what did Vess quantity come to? 0.67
